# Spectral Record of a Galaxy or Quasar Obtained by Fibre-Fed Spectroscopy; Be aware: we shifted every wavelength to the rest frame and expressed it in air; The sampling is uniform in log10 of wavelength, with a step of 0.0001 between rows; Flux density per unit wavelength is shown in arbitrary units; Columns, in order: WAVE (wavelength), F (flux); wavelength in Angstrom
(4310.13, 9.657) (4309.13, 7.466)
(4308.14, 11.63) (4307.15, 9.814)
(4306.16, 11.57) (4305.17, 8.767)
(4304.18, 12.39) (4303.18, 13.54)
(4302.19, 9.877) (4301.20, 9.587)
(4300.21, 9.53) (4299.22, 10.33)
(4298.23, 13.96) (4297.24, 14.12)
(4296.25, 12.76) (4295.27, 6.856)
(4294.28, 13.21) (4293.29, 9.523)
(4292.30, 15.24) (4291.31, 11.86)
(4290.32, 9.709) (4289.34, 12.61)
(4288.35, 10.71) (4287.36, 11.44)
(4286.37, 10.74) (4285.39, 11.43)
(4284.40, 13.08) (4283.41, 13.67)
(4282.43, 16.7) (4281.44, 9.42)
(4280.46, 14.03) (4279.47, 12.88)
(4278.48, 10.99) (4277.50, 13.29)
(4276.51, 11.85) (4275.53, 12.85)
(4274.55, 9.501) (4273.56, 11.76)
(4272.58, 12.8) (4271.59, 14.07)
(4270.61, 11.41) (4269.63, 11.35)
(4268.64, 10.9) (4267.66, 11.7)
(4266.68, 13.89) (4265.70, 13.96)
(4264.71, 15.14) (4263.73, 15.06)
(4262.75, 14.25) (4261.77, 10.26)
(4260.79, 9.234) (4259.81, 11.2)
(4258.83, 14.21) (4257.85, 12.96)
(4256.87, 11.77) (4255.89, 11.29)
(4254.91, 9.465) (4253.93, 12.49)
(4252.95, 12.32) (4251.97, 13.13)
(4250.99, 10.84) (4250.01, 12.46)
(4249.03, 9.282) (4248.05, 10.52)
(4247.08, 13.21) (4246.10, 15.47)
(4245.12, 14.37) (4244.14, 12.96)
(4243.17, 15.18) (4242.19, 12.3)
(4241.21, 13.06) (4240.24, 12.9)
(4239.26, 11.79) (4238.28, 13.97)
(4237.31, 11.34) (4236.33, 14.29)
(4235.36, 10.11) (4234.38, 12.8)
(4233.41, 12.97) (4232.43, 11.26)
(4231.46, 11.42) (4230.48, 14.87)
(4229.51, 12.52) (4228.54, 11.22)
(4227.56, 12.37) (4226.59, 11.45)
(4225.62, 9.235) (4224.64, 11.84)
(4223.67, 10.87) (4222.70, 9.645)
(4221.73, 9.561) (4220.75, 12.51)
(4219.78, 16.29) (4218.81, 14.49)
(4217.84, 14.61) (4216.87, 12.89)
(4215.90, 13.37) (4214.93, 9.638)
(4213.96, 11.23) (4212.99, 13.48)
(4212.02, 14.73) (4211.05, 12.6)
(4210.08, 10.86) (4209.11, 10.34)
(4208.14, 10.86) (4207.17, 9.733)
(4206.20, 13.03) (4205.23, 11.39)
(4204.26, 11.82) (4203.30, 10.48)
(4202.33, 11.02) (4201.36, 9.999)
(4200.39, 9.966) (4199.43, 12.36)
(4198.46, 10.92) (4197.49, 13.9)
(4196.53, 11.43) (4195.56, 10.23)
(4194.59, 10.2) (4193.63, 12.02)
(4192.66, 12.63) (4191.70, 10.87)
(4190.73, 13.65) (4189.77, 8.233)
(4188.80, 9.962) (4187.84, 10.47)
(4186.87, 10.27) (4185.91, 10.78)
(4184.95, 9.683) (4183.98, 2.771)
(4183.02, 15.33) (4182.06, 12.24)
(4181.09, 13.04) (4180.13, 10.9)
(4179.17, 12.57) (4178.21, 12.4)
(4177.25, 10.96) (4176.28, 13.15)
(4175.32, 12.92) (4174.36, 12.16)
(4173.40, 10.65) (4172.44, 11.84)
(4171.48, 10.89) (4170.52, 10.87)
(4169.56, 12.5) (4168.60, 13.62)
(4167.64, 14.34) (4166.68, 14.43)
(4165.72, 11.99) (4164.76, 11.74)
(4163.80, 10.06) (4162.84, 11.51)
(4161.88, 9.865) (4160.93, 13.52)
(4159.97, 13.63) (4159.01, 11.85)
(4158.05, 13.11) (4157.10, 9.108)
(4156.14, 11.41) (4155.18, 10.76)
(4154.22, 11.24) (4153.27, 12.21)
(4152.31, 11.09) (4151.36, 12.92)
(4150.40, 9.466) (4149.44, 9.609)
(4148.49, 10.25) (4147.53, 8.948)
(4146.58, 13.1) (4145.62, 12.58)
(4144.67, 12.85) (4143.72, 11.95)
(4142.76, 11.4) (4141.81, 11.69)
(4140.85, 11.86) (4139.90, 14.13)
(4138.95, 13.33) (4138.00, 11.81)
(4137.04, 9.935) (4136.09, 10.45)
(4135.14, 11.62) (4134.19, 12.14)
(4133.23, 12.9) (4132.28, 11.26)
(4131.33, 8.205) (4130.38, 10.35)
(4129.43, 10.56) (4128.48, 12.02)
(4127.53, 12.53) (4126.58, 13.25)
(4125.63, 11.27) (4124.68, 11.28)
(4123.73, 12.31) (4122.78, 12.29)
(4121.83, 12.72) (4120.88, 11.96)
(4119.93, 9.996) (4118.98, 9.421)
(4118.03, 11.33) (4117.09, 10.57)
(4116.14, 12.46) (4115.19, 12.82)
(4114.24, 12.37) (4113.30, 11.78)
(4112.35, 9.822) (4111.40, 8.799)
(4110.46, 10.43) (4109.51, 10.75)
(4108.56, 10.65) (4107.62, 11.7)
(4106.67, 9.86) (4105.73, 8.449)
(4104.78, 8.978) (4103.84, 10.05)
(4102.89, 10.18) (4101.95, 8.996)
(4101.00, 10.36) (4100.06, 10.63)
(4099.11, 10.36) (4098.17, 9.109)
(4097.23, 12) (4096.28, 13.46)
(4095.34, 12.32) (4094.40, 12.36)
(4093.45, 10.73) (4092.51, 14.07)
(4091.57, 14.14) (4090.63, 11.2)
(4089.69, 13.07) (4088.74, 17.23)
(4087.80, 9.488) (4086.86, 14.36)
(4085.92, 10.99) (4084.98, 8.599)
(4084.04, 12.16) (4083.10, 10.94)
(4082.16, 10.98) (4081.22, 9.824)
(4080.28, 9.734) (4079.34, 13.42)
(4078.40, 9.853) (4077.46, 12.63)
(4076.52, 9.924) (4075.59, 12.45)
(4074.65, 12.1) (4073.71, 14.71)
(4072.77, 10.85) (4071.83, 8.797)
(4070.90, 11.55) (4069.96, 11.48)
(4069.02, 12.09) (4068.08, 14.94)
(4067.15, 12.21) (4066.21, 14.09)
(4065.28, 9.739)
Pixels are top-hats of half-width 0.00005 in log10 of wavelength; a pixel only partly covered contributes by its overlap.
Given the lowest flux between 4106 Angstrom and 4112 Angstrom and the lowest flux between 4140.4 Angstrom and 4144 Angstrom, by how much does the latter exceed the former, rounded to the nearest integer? 3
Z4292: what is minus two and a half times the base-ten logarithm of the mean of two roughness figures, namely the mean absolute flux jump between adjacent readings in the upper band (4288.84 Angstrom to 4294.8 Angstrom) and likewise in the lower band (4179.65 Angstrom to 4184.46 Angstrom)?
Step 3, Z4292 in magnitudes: -1.53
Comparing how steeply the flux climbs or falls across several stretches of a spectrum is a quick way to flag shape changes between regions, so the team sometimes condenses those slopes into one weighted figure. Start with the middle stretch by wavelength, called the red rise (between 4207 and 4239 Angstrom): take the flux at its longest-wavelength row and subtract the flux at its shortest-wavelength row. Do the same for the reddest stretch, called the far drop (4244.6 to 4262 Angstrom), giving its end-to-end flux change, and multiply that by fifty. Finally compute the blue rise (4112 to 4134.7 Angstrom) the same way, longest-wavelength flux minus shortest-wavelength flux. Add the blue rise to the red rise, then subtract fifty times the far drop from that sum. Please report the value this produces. 212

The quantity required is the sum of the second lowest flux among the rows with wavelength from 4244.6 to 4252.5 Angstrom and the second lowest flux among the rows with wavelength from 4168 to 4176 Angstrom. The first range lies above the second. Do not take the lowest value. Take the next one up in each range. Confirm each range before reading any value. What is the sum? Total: 21.4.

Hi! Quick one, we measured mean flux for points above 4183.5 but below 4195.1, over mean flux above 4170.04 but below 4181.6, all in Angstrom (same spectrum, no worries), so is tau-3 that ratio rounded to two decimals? 0.85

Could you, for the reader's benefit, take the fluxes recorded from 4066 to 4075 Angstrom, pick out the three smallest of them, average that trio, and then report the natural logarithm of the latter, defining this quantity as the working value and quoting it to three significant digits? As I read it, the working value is 2.34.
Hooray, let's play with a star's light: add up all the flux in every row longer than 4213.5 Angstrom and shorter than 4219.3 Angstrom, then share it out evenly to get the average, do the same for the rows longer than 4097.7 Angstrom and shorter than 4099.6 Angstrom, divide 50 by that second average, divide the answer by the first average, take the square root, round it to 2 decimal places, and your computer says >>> 0.64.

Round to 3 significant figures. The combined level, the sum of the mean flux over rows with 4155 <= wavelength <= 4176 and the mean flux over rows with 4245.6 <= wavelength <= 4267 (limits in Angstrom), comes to 24.3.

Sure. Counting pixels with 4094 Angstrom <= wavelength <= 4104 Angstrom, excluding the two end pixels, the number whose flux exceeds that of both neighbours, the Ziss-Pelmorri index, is 3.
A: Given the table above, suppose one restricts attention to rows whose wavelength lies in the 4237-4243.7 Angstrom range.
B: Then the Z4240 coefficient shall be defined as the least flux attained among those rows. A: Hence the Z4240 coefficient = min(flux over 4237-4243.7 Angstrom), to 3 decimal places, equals 11.340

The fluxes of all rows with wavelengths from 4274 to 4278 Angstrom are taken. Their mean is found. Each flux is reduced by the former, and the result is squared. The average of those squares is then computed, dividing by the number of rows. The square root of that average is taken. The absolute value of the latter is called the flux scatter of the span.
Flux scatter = 1.47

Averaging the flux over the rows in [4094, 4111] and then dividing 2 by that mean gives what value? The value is 0.189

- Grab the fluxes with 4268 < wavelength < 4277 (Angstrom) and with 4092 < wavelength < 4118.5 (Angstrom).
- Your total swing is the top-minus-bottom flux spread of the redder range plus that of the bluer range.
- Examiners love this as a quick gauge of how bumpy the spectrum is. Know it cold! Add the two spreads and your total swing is 10.2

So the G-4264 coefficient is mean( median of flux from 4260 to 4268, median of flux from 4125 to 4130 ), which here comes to 13.0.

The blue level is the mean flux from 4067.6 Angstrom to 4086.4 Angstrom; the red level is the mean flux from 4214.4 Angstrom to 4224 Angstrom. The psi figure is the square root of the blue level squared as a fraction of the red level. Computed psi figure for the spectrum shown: 3.24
